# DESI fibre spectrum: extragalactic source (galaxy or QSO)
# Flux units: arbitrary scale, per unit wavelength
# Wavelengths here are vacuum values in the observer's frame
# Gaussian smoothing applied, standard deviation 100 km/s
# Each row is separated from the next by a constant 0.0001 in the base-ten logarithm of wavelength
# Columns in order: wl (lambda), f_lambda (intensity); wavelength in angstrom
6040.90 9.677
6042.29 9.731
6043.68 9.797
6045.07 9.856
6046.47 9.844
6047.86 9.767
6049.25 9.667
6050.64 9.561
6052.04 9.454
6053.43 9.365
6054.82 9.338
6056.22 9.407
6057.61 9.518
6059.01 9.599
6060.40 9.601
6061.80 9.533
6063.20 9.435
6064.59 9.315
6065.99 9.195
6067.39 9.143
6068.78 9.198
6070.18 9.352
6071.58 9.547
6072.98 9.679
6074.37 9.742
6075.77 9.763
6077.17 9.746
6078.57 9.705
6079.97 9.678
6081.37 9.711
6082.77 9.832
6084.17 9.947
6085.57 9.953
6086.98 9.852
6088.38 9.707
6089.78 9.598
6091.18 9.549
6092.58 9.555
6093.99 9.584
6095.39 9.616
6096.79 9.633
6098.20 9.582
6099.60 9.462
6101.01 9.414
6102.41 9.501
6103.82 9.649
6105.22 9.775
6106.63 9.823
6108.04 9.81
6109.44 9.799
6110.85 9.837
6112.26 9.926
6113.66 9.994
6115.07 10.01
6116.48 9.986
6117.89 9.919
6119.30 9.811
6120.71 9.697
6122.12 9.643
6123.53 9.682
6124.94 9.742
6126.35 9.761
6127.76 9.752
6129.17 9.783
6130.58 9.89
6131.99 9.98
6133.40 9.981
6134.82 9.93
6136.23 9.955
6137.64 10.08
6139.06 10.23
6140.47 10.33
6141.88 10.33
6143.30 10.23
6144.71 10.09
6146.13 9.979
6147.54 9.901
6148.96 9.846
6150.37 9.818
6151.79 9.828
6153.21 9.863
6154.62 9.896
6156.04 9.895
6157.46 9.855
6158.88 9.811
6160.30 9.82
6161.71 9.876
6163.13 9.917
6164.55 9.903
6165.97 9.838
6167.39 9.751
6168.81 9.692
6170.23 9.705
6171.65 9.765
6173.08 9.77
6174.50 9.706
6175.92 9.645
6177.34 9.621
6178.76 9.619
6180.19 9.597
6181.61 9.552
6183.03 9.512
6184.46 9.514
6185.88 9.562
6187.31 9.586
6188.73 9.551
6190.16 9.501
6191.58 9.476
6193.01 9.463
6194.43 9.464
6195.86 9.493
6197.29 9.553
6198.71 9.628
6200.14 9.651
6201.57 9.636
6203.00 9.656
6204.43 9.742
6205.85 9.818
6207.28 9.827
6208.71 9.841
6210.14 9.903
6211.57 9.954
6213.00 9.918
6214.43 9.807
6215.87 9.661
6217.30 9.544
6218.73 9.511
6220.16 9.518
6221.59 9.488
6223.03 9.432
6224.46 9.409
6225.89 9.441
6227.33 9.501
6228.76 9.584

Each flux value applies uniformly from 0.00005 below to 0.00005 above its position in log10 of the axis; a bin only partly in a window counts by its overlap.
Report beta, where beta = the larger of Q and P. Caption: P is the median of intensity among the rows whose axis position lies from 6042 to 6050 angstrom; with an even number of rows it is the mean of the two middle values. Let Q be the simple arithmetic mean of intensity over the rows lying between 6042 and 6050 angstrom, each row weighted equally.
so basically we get 9.78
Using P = 9.78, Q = 9.78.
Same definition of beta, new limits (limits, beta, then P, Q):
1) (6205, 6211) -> 9.85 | 9.83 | 9.85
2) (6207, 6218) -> 9.83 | 9.83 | 9.81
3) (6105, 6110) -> 9.80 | 9.80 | 9.80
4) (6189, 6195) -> 9.48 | 9.47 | 9.48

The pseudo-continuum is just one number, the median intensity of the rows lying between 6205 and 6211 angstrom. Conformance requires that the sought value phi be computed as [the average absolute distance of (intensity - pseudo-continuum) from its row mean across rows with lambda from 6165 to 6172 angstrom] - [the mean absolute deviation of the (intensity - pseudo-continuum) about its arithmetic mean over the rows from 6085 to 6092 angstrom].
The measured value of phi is -0.10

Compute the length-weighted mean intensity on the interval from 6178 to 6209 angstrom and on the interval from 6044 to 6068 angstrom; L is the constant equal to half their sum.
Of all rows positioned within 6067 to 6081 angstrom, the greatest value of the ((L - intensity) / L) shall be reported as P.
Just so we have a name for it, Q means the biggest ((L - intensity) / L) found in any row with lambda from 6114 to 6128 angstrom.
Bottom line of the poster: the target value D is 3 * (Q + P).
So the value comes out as 0.10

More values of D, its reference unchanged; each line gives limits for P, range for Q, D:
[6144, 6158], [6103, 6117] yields -0.11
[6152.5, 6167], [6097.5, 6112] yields -0.04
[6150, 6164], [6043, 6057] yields -0.01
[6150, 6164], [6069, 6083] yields -0.02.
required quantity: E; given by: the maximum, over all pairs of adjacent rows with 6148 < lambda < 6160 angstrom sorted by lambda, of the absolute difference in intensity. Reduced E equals 0.04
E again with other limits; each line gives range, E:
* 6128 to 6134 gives 0.11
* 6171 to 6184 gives 0.06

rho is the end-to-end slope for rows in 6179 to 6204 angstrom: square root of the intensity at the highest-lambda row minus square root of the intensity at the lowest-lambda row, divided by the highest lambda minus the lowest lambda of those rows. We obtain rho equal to 0.000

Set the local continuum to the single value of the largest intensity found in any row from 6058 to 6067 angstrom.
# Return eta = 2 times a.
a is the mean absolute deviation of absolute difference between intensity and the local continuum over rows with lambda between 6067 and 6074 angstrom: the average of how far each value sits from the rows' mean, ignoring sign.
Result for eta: 0.29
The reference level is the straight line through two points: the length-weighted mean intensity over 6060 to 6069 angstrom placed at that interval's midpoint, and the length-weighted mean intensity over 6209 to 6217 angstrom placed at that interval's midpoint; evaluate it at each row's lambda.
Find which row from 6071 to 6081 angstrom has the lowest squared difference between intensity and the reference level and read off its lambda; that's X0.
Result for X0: 6071.58 angstrom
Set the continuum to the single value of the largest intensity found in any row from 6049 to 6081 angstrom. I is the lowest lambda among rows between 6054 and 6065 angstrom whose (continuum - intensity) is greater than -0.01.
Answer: 6054.82 angstrom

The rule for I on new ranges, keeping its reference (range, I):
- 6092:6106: 6092.58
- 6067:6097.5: 6067.39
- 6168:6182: 6168.81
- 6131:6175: 6167.39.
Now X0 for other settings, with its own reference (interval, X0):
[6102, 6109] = 6102.41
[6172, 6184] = 6174.50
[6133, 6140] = 6134.82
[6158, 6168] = 6167.39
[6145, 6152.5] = 6150.37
